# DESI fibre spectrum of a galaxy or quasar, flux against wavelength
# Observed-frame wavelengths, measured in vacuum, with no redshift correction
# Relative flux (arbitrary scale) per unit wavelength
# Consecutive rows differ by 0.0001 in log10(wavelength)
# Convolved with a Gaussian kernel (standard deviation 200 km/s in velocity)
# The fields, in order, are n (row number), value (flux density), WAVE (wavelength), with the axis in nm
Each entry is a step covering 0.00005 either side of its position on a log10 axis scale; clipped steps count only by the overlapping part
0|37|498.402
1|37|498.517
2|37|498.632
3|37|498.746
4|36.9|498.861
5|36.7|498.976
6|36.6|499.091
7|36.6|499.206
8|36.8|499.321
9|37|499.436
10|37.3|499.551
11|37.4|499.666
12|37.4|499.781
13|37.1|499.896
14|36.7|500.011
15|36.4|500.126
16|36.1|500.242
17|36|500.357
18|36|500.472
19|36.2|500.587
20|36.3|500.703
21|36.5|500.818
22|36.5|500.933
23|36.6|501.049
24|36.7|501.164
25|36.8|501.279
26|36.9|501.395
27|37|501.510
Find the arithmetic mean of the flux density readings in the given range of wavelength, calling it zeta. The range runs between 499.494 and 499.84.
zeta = 37.4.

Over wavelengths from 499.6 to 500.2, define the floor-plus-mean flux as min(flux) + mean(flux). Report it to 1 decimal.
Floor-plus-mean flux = 73.4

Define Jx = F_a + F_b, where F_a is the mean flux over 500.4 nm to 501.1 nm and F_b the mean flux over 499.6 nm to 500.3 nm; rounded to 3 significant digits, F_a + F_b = 73.2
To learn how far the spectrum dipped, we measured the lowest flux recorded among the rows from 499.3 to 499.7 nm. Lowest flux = 36.8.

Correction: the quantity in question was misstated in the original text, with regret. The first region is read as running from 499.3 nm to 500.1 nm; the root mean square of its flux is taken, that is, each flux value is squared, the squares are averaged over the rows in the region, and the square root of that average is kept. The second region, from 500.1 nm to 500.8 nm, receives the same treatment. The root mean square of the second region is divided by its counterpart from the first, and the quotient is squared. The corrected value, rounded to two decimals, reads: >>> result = 0.95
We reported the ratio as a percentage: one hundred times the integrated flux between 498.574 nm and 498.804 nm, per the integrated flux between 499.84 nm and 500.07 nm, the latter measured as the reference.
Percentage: 100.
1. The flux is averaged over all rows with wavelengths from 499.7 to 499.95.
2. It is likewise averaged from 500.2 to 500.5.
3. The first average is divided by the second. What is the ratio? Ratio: 1.03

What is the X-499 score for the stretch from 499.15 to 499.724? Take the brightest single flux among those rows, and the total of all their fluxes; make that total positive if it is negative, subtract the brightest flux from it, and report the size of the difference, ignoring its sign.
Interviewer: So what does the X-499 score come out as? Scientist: 148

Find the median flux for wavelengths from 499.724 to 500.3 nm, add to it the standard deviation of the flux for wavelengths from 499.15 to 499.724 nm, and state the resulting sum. 37.0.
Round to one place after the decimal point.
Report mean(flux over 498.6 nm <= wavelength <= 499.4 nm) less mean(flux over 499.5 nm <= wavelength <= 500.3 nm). -0.1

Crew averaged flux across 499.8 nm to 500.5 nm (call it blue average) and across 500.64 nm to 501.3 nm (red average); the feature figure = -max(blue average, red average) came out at -36.6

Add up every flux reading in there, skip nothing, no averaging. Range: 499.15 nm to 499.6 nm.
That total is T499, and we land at 147.7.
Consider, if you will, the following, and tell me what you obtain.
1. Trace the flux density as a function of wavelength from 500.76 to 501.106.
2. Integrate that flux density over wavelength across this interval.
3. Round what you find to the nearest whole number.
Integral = 13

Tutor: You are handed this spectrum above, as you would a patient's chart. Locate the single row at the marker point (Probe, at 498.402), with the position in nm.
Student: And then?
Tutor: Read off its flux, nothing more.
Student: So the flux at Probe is 37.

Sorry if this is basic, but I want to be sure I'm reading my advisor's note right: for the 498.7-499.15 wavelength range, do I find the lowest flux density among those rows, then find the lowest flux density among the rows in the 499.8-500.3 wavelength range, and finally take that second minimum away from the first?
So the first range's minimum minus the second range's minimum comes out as 0.5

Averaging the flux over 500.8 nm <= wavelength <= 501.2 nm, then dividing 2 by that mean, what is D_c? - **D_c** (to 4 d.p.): 0.0547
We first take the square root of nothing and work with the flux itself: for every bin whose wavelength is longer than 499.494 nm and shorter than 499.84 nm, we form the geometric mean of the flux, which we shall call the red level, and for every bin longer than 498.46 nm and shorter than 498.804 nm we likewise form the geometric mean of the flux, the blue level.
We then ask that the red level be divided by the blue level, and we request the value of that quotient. 1.01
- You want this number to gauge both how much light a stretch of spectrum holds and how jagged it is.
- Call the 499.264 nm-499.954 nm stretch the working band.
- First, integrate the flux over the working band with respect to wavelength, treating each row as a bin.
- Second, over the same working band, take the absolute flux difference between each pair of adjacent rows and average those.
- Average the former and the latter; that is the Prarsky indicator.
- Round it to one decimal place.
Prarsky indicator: 12.9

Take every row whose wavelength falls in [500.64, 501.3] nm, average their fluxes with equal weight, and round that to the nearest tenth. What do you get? 36.6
